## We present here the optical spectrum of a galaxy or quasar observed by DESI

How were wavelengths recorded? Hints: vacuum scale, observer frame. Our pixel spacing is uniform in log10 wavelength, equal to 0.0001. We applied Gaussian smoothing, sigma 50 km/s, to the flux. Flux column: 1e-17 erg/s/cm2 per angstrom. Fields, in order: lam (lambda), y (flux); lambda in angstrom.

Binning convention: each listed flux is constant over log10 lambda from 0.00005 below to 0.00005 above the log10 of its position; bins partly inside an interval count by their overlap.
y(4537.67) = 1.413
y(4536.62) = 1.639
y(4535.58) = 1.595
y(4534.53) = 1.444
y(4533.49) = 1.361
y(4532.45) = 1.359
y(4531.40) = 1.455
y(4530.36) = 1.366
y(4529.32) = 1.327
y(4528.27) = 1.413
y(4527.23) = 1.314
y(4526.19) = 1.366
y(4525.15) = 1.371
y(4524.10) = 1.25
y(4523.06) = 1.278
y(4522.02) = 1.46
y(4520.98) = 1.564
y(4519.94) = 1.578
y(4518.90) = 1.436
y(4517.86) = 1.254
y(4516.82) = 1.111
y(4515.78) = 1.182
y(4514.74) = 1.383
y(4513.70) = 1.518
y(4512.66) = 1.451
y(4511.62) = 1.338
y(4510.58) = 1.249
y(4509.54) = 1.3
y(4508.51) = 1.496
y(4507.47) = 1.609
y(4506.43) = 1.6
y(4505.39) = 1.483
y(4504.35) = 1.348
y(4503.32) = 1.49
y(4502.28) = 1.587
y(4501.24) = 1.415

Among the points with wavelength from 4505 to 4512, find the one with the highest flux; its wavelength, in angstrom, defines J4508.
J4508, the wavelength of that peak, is 4507.47 angstrom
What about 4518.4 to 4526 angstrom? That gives 4519.94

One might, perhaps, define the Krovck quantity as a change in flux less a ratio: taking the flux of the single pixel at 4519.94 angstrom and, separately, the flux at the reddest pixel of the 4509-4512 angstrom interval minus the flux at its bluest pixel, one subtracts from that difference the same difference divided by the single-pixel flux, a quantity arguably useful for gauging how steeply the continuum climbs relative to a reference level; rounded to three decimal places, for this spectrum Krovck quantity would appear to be 0.014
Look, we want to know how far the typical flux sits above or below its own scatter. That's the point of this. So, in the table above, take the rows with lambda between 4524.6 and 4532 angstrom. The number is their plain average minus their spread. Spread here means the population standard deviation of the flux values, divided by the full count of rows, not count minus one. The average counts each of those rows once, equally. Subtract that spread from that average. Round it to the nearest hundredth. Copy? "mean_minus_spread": 1.33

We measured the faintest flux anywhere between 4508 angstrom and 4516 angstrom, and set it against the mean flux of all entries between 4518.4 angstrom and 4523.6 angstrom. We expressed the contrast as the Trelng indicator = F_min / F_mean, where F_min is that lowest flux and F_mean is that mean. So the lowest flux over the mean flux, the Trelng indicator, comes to 0.81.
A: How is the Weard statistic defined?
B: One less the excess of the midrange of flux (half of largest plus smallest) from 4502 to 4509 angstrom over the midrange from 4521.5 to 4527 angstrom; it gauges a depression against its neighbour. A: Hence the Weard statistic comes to 0.88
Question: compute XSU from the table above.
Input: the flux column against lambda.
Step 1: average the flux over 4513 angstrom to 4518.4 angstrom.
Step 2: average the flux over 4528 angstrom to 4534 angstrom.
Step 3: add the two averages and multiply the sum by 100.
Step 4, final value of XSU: 267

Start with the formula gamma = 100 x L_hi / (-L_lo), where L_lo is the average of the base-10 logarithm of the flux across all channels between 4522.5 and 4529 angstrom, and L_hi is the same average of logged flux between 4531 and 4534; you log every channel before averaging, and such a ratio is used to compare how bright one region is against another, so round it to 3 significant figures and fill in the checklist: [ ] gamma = -115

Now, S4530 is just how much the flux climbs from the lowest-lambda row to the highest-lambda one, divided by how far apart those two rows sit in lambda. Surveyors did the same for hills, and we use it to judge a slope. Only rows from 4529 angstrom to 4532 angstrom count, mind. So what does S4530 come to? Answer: 0.062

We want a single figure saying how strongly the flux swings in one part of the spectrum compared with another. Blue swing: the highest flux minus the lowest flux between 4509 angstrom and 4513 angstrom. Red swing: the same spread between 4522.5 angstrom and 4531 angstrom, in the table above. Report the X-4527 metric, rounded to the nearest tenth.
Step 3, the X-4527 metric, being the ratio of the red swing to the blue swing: 0.8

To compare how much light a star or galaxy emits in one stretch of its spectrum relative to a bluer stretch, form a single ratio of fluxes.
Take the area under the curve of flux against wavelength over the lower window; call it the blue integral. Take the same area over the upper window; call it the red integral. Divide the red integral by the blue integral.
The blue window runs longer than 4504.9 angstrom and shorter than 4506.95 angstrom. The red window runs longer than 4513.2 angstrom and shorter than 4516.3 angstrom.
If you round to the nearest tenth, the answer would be 1.3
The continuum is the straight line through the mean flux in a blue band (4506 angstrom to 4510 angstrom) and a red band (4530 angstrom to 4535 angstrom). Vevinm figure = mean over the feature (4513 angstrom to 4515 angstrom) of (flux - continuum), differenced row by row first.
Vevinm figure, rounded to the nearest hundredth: -0.02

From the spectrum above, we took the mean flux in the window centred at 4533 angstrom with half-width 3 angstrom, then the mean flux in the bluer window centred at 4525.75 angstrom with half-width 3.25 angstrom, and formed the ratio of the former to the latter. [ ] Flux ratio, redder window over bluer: 1.07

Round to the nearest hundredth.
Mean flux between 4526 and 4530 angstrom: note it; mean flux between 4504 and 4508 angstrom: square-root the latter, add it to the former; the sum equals 2.58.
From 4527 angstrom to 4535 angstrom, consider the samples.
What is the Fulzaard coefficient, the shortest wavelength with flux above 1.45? 4531.40 angstrom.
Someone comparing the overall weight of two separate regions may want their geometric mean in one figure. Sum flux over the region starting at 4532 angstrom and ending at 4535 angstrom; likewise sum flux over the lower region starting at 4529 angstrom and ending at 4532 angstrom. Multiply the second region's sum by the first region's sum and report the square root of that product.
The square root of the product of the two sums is 4.16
